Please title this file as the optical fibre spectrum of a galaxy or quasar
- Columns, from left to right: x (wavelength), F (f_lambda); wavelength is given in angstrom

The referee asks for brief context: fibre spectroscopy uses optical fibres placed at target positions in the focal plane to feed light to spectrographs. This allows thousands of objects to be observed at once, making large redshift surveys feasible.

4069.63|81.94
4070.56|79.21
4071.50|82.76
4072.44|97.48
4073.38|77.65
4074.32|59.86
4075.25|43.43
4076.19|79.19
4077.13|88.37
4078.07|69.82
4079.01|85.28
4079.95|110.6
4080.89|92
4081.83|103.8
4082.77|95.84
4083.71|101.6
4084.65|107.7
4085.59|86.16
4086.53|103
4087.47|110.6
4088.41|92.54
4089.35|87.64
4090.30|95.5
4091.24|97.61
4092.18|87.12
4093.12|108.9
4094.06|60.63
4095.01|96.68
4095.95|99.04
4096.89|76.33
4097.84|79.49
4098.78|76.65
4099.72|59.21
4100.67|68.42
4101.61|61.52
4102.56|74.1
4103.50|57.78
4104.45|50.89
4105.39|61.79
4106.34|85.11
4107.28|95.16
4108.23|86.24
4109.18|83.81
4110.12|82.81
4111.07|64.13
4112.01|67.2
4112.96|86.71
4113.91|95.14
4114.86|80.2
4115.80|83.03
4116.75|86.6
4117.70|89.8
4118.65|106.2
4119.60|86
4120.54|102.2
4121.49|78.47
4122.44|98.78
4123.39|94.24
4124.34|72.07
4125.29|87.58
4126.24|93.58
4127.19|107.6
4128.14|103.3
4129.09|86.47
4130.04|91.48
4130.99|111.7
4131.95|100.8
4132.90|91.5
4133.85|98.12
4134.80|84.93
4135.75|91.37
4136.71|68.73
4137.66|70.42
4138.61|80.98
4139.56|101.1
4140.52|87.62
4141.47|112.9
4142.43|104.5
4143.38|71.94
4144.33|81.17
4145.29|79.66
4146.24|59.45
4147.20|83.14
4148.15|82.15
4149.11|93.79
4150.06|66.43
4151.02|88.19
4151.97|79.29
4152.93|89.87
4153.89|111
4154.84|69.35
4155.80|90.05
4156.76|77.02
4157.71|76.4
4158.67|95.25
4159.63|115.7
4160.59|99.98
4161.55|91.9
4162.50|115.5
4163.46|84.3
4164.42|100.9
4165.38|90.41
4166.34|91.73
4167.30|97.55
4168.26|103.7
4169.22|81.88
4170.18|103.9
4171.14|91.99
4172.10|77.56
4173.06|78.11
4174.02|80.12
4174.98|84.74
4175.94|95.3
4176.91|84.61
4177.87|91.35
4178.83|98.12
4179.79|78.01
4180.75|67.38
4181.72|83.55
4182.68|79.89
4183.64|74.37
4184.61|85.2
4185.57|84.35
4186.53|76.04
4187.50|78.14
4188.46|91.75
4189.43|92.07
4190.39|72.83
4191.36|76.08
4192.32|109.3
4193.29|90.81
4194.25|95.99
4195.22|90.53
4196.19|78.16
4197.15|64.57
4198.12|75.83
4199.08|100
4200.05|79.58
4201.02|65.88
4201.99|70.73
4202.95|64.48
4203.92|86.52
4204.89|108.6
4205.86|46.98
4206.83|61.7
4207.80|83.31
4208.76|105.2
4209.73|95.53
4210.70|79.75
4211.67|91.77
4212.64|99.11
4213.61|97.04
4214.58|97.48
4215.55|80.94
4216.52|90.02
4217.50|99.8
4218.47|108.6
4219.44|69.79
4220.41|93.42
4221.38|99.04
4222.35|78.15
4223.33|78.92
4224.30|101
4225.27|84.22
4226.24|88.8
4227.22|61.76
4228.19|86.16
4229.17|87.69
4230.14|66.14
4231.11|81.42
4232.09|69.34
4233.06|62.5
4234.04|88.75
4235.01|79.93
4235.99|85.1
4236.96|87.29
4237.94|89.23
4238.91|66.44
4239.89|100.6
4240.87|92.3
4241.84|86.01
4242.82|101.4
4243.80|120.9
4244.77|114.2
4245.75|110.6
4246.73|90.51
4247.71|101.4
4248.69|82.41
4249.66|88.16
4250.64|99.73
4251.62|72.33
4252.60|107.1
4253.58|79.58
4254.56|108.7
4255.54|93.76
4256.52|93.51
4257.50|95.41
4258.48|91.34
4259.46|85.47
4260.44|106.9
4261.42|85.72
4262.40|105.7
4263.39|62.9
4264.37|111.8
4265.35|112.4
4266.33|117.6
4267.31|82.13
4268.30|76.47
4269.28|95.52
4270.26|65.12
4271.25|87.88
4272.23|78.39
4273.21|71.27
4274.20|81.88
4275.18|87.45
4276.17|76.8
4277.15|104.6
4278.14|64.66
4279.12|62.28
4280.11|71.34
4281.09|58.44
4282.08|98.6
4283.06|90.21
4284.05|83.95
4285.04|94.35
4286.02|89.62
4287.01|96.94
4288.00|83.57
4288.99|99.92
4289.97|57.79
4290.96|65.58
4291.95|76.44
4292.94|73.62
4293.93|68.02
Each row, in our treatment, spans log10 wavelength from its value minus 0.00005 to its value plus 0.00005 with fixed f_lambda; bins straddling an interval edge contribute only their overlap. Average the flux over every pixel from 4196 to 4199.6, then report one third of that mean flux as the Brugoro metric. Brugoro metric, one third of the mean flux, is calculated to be 27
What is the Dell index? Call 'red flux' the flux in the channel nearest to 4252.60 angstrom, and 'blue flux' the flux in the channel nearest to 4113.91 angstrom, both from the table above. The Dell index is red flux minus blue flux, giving 12.0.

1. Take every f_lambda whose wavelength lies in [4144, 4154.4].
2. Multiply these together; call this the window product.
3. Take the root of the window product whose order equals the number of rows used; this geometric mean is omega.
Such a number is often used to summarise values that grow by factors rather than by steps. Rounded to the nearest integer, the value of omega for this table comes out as 82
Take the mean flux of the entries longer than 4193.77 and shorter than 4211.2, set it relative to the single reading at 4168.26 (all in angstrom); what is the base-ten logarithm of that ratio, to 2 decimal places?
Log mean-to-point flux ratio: -0.11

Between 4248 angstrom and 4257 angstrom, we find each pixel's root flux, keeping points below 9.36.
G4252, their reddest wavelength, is 4253.58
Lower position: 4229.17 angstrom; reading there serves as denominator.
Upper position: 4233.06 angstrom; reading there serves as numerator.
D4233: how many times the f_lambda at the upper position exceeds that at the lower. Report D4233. 0.71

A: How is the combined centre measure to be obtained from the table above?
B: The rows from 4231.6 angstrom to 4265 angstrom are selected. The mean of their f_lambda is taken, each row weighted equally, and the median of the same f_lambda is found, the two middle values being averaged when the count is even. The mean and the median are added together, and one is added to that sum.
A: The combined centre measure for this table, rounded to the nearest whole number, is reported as 184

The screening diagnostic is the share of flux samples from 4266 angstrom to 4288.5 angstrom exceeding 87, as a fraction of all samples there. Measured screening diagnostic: 0.43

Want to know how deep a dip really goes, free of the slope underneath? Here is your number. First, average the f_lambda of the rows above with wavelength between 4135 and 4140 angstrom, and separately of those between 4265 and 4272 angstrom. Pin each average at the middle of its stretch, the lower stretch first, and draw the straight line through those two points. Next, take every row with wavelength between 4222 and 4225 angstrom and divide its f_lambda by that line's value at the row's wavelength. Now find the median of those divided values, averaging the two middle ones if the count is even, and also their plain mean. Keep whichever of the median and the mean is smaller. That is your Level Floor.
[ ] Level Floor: 0.90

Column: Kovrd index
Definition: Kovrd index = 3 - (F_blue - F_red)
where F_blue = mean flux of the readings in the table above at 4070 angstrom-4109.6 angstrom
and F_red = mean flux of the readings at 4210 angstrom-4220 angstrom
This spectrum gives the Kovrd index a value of 11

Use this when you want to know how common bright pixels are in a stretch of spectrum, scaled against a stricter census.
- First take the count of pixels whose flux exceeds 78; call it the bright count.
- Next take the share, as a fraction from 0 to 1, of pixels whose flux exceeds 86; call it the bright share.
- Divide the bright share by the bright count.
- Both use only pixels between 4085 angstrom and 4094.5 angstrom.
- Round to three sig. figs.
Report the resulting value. 0.100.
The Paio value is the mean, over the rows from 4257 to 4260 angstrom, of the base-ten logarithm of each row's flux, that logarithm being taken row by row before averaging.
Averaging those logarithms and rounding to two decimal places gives 1.96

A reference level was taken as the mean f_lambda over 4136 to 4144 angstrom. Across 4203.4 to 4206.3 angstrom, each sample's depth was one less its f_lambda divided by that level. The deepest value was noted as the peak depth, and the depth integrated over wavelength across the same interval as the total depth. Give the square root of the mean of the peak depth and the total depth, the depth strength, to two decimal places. 0.58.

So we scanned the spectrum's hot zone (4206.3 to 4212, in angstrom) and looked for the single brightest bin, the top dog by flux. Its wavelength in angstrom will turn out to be 4208.76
